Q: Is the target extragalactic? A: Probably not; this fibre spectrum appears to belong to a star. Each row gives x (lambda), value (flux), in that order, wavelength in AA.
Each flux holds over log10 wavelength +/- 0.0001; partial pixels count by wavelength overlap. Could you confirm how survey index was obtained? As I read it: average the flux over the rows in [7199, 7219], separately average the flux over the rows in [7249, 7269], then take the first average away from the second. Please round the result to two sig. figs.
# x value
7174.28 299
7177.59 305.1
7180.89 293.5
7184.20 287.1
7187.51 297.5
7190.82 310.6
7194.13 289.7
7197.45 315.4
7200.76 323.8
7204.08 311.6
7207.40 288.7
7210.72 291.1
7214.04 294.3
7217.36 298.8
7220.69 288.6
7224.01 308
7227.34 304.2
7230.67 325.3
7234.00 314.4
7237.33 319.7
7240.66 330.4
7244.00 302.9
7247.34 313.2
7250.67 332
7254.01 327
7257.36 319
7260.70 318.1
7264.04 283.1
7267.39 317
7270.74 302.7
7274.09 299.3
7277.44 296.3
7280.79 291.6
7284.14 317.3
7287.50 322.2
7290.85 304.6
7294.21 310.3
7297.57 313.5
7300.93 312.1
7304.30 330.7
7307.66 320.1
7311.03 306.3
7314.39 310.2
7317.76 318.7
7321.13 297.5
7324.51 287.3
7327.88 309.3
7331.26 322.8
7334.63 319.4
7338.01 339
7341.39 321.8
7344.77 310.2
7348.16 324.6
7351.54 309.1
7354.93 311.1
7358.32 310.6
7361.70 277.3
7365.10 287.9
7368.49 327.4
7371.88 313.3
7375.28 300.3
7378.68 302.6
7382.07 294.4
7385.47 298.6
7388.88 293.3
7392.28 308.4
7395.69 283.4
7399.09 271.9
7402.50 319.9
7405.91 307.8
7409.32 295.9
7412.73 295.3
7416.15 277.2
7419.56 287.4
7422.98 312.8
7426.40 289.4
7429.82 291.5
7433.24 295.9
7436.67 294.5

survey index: 15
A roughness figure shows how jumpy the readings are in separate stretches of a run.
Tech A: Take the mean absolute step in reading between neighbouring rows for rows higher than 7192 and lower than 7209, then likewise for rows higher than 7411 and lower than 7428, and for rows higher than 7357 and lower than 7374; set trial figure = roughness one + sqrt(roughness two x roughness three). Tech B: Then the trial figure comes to 39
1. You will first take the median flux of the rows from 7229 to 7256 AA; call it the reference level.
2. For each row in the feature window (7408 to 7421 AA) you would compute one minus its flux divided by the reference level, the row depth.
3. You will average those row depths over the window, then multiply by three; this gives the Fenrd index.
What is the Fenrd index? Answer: 0.31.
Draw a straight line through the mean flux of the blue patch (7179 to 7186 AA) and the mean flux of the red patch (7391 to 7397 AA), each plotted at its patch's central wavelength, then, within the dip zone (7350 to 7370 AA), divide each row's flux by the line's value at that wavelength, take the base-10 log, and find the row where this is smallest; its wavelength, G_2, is 7361.70 AA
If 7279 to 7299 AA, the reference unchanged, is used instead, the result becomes 7280.79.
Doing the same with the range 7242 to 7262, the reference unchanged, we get 7244.00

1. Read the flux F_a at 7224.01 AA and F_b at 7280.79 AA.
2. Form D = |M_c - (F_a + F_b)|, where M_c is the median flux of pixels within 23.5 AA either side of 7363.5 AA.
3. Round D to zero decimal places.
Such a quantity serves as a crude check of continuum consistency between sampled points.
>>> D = 290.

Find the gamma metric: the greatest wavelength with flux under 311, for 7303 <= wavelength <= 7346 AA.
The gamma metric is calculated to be 7344.77 AA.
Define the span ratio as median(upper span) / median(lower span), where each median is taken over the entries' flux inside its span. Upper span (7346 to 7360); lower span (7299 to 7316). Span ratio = 1.00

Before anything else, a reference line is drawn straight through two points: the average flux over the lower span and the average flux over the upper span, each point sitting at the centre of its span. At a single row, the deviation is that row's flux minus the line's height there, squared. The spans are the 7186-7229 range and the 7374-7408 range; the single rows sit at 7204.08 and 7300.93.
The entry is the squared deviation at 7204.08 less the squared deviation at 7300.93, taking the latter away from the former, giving -54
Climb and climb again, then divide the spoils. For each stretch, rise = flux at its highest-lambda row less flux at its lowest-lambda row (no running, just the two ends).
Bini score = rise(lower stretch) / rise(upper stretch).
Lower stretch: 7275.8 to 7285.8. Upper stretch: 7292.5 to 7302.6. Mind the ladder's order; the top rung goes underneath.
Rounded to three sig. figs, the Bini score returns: 11.7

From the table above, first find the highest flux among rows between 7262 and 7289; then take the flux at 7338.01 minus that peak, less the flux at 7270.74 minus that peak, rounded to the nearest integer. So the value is 36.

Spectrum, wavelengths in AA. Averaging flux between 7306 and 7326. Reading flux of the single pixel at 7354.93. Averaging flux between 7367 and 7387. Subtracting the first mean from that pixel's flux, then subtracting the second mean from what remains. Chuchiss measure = -302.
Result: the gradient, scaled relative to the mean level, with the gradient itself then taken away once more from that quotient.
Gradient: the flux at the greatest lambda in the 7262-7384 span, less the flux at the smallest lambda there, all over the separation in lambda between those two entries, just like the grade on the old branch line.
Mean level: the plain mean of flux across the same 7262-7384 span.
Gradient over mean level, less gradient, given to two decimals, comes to -0.10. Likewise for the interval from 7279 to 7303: -1.01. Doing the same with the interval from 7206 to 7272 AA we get -0.22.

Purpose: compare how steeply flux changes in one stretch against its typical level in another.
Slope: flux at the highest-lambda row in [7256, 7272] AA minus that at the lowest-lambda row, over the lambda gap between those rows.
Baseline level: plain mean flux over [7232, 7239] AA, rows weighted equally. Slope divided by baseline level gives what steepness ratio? -0.0038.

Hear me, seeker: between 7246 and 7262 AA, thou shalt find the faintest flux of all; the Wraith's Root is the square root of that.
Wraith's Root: 17.7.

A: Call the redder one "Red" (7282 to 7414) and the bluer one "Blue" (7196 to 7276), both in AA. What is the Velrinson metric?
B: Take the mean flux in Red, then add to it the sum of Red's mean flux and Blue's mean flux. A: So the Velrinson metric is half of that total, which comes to 463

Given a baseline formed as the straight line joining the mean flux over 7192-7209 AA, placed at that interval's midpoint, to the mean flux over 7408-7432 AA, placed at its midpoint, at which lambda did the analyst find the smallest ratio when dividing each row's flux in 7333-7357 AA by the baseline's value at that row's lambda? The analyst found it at 7351.54 AA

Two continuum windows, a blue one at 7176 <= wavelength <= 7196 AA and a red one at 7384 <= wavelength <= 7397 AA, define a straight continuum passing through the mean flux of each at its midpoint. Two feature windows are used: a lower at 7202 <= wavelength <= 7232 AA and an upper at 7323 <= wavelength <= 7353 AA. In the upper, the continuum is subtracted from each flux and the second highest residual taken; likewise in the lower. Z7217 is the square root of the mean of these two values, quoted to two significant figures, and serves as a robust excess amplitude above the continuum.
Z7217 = 4.6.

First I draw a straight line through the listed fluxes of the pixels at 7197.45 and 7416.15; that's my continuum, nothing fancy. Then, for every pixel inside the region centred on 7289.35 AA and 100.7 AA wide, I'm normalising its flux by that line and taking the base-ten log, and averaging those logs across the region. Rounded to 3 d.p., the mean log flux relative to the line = 0.018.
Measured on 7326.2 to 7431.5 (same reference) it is 0.029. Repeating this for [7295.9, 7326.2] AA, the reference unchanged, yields 0.021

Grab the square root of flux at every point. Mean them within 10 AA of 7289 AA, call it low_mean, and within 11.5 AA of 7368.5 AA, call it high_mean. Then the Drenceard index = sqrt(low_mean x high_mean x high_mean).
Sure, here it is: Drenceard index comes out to 73.0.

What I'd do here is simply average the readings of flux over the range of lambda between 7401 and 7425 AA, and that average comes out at 299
